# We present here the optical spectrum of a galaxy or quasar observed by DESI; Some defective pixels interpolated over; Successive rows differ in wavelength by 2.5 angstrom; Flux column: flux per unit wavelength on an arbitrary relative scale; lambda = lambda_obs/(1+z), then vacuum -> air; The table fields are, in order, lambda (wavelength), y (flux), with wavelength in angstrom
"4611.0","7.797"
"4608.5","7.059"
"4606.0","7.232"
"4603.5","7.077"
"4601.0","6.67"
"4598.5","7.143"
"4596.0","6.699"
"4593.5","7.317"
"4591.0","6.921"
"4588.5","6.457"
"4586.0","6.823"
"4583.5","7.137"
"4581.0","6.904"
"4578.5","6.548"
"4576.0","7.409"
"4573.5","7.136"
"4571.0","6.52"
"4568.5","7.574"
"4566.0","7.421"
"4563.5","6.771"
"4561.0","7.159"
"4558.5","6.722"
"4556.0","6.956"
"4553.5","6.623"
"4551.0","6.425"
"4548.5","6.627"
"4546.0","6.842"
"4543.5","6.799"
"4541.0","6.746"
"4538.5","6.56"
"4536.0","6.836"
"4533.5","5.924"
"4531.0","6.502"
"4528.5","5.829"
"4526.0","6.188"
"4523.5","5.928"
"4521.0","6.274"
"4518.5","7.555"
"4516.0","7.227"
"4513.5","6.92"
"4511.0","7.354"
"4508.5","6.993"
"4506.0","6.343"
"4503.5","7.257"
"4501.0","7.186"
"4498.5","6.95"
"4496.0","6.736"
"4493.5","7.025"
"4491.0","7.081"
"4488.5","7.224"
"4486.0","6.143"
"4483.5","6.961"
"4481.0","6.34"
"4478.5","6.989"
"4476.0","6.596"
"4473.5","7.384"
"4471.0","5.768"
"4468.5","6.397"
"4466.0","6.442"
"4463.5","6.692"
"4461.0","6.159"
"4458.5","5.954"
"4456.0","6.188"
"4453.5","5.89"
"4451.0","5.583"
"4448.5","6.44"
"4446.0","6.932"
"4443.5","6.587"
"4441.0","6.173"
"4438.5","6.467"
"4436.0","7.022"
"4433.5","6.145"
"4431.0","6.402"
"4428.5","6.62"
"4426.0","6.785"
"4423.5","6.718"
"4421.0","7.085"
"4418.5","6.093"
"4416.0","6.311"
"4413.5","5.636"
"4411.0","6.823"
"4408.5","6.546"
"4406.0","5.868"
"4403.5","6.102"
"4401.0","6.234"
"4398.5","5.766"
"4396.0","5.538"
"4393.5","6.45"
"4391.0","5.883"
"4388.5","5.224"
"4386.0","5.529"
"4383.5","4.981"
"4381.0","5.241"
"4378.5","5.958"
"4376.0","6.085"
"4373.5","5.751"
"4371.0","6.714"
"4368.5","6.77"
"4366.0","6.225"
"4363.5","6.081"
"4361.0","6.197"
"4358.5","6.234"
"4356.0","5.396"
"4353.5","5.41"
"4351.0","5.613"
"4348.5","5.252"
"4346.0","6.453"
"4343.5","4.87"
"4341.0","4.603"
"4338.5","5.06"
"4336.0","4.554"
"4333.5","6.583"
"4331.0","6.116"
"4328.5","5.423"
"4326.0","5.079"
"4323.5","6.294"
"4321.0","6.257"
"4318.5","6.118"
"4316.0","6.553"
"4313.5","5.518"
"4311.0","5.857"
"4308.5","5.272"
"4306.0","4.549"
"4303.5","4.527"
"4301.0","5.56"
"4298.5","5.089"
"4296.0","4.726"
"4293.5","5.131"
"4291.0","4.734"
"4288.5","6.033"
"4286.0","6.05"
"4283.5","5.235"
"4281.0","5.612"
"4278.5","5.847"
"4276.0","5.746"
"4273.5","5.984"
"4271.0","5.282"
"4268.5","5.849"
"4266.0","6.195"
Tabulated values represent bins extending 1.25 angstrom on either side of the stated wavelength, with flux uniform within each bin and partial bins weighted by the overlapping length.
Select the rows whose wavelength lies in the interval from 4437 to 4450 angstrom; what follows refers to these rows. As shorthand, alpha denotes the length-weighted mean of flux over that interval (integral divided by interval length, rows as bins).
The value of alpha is 6.5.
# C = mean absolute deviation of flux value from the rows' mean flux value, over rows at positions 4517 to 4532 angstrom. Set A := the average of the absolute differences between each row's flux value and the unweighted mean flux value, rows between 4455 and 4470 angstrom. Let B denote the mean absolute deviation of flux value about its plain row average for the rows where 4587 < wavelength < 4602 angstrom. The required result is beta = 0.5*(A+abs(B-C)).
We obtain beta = 0.19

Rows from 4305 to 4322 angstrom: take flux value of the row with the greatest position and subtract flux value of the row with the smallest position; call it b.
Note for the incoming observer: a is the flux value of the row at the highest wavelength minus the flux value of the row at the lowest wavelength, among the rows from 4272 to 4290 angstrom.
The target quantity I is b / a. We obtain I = 34.9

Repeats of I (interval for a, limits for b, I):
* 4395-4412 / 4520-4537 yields 0.4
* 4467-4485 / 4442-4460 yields -1.1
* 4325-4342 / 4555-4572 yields 0.9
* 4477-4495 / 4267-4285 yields -17.1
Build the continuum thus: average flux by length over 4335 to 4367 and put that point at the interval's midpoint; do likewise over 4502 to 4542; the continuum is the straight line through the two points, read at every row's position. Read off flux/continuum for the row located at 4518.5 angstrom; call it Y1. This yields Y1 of 1.14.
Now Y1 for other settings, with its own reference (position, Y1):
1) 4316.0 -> 1.23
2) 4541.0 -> 1.00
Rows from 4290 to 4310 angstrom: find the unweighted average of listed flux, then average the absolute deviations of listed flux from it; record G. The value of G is 0.31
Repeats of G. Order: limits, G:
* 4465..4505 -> 0.38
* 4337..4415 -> 0.48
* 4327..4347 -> 0.69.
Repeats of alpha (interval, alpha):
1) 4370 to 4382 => 5.9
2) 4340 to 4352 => 5.4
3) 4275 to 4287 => 5.7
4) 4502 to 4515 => 7.0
